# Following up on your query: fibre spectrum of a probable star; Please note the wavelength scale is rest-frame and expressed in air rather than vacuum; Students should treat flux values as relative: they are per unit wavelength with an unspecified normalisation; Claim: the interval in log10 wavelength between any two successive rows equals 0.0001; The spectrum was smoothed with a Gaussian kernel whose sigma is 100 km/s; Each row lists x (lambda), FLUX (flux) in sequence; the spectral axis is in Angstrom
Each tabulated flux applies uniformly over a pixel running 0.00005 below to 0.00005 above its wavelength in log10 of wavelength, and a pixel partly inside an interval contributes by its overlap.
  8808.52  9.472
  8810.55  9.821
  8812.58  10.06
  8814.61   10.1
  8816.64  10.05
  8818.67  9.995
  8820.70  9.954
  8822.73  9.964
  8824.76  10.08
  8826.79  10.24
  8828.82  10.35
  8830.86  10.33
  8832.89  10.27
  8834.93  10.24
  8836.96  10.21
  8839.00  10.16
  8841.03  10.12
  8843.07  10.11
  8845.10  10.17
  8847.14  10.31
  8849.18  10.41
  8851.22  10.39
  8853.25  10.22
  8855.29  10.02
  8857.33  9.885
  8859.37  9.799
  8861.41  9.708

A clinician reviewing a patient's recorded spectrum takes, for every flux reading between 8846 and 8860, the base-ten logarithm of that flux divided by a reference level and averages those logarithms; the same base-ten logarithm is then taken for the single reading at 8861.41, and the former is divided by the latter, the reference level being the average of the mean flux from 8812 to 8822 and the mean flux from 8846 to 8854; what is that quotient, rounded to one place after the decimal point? 0.1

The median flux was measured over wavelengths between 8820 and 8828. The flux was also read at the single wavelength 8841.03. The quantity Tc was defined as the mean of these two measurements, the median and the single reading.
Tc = 10.1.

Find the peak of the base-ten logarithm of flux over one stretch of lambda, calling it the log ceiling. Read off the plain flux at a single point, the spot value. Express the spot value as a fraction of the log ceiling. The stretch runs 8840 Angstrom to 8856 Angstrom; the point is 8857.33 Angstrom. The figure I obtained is 9.7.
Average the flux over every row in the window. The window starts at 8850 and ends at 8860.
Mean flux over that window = 10.1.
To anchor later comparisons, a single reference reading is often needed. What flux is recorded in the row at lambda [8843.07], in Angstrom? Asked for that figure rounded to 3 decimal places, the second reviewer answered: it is 10.110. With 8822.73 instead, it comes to 9.964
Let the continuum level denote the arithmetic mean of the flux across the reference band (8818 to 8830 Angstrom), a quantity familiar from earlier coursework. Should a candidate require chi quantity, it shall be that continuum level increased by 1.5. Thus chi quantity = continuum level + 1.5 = 11.60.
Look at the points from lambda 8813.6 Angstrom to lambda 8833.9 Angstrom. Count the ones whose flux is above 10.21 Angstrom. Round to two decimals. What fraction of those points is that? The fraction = 0.40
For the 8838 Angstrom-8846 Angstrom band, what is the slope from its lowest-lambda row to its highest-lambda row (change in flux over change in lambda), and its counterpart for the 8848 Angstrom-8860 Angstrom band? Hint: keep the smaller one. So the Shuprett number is -0.060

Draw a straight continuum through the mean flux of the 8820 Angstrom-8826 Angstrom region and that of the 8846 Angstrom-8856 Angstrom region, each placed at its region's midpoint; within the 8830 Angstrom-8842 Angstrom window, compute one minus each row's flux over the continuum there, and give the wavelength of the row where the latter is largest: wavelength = 8841.03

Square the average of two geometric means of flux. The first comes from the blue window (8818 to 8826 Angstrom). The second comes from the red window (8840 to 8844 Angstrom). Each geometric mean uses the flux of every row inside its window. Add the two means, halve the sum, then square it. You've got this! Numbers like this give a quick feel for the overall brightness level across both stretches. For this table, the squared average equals 101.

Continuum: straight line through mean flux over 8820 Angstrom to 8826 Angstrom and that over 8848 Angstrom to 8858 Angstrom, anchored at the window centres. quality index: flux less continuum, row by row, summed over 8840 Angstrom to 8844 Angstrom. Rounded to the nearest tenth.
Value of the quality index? 0.0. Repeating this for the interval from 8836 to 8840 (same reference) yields 0.2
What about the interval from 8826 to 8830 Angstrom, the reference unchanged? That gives 0.5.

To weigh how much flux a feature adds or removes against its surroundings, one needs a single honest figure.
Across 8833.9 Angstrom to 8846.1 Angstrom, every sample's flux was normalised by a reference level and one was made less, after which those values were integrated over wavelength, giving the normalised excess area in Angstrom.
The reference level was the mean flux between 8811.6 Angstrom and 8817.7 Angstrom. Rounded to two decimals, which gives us 0.12 Angstrom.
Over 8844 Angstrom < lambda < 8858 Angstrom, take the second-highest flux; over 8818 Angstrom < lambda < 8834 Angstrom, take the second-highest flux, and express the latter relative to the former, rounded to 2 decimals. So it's 0.99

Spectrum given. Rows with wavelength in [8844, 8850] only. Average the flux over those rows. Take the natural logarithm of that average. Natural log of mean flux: 2.33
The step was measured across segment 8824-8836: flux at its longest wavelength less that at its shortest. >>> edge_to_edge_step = 0.16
